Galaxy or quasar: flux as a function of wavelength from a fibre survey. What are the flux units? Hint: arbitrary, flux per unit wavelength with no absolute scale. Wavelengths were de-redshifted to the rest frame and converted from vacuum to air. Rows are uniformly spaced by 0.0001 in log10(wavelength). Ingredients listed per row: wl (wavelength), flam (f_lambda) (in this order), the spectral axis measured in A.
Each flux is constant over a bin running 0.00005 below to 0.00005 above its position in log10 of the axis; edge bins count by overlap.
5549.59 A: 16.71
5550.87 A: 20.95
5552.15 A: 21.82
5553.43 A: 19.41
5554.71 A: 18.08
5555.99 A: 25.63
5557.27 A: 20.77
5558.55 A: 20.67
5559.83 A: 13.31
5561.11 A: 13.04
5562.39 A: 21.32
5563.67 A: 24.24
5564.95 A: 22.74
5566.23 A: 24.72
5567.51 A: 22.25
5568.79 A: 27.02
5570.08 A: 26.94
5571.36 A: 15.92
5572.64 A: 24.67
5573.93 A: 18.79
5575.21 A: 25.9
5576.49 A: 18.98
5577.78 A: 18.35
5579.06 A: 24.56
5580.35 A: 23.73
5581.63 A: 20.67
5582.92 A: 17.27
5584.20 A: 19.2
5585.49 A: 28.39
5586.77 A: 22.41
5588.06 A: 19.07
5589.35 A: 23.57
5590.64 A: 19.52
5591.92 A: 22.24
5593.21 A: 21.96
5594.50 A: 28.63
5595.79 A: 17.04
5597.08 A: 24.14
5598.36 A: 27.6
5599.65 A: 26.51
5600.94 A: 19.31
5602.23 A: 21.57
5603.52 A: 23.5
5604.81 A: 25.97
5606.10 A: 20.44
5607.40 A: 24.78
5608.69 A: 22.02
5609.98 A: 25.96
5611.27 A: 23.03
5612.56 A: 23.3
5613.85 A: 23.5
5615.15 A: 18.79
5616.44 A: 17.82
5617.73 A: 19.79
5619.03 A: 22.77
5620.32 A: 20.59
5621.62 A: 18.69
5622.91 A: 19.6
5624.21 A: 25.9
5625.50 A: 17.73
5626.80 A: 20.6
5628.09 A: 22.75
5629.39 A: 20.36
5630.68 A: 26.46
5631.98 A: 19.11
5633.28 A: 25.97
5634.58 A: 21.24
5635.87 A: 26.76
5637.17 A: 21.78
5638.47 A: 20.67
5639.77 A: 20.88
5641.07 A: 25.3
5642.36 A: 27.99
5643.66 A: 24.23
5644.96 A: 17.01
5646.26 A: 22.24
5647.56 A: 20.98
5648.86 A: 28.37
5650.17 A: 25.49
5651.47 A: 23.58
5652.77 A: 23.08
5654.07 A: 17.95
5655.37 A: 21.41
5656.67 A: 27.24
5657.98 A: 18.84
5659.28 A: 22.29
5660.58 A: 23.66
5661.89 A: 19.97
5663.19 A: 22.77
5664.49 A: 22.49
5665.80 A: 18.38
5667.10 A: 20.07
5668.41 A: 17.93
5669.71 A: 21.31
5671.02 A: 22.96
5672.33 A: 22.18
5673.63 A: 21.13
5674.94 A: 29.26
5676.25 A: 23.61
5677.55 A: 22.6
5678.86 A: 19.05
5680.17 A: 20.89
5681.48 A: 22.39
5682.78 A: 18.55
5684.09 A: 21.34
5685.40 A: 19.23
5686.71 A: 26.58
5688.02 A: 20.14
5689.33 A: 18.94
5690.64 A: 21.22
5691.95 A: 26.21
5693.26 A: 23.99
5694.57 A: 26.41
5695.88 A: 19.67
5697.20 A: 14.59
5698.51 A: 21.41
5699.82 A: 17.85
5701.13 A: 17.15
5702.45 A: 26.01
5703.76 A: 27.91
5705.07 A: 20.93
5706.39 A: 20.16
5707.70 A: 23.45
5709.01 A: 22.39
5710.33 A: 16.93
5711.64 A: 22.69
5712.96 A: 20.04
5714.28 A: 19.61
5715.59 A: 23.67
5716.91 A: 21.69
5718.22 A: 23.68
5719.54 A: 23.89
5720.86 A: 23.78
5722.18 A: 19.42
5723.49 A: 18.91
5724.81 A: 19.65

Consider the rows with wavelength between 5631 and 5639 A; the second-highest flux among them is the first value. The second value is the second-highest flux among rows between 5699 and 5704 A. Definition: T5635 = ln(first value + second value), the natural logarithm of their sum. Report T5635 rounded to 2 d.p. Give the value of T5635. 3.95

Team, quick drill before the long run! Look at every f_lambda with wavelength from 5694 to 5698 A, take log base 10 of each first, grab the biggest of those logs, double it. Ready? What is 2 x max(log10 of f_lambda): 2.84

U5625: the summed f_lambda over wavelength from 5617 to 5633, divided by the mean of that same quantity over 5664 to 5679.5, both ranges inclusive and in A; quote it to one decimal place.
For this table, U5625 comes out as 11.7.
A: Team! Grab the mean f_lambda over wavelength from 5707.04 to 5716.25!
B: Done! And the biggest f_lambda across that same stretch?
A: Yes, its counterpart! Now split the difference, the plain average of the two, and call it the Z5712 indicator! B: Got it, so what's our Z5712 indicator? 22.5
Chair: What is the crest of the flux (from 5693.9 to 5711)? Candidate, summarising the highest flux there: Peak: 27.91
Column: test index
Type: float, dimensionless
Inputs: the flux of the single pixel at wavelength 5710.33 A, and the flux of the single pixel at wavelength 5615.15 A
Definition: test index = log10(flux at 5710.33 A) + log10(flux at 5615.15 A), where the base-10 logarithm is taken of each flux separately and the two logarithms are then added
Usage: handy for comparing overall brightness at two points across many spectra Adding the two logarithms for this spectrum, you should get 2.50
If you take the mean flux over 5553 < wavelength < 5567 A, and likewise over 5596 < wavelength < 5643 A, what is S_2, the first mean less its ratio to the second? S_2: 19.5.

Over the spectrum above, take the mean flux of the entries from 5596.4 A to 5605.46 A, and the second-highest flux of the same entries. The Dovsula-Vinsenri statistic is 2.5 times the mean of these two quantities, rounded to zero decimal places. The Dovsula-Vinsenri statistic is 63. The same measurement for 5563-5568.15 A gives 60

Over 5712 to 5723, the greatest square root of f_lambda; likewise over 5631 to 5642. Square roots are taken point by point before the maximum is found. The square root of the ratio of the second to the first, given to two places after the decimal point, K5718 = 1.03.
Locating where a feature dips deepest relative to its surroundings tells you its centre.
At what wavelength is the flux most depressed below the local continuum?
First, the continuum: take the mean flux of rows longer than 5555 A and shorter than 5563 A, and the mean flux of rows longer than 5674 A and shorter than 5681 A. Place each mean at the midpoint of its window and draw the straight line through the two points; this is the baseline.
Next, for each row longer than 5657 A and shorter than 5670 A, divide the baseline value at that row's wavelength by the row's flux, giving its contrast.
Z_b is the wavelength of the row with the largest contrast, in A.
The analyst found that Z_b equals 5668.41 A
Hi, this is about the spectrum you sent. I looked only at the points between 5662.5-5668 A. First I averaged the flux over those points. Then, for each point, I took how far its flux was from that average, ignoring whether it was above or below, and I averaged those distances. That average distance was 1.70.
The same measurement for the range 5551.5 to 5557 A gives 2.49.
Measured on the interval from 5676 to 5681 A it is 1.57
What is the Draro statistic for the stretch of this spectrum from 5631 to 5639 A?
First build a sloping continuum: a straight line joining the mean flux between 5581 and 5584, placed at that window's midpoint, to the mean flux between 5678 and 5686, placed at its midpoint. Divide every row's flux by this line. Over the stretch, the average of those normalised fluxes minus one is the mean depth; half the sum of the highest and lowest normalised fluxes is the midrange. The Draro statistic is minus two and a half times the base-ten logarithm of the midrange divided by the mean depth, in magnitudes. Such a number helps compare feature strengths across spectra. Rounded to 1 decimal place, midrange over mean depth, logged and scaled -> -2.2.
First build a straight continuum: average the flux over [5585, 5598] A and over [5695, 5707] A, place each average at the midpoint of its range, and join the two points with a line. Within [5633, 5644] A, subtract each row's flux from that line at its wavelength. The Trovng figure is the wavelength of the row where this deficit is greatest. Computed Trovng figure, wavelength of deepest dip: 5638.47 A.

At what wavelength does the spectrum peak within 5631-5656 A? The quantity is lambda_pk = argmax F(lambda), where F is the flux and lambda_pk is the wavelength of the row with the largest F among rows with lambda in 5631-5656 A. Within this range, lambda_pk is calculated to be 5648.86 A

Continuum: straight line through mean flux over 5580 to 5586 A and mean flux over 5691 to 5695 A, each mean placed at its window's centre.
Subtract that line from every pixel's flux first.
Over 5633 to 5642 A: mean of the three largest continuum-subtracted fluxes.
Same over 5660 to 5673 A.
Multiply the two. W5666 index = -3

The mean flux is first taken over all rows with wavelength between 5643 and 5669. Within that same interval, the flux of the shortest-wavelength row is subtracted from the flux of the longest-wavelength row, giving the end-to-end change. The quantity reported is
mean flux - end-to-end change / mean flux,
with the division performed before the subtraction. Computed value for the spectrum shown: 22.2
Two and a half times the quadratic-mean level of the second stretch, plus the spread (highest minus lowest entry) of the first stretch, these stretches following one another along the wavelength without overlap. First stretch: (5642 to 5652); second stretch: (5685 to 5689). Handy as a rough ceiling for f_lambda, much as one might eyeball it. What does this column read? 67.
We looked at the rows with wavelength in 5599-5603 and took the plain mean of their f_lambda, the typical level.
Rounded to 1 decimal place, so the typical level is 22.5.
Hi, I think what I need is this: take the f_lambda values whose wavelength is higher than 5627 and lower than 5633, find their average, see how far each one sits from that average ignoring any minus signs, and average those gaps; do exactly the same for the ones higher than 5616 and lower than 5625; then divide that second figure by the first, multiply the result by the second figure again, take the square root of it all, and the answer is 1.32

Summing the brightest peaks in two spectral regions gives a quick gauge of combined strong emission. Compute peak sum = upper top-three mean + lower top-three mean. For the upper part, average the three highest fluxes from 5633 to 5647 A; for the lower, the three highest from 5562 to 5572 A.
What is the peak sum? 53.1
